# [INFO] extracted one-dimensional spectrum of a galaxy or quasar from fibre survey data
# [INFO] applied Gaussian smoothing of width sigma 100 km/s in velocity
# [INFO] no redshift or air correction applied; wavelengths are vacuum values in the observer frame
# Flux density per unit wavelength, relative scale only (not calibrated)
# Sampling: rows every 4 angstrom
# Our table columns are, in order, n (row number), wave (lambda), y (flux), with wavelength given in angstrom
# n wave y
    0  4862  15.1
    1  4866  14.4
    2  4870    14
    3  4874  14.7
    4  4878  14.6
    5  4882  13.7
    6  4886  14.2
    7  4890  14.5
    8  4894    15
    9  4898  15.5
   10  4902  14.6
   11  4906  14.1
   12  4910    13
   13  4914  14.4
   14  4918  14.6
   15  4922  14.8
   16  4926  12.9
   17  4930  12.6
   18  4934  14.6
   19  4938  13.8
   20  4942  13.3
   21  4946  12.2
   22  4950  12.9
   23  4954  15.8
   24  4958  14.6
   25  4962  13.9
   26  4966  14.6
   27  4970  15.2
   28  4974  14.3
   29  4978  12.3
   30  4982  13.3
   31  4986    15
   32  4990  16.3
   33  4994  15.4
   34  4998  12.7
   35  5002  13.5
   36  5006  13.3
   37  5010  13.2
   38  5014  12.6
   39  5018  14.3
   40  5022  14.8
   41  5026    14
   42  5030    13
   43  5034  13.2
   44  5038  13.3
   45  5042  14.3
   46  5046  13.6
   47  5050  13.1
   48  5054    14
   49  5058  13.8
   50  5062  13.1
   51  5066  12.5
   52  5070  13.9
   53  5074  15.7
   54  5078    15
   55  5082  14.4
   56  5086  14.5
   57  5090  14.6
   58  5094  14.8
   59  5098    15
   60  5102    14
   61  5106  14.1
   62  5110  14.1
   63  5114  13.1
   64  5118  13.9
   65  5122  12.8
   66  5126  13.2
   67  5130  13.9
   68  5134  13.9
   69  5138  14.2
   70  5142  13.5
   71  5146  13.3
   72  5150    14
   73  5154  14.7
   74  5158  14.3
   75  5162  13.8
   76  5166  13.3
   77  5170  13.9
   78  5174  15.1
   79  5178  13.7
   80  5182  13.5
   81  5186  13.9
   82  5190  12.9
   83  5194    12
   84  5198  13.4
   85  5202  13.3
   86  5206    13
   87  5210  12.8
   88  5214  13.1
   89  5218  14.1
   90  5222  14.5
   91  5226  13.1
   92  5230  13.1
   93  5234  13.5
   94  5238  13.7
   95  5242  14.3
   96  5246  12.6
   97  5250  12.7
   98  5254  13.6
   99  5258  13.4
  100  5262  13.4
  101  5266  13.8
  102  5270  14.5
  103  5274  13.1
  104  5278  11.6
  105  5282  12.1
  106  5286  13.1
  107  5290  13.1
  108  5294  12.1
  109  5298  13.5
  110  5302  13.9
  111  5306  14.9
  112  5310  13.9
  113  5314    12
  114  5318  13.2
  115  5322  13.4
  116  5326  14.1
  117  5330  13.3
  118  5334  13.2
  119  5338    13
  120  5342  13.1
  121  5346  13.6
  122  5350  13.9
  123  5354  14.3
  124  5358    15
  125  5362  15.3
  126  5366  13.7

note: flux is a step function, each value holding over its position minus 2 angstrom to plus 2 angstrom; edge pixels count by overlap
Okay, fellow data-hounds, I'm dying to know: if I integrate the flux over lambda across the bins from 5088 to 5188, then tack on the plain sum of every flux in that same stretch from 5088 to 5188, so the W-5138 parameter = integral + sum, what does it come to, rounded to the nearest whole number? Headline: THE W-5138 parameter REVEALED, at 1743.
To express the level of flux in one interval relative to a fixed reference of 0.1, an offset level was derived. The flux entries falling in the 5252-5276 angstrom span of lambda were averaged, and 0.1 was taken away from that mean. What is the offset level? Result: 13.5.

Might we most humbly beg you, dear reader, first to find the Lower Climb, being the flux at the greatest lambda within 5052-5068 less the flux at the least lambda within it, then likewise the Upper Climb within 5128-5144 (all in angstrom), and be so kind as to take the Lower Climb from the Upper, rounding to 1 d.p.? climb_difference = 1.1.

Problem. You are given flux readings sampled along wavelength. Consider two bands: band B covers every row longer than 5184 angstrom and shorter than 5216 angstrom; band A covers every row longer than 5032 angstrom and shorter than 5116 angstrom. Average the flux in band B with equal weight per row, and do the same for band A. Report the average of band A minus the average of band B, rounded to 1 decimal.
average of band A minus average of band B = 1.0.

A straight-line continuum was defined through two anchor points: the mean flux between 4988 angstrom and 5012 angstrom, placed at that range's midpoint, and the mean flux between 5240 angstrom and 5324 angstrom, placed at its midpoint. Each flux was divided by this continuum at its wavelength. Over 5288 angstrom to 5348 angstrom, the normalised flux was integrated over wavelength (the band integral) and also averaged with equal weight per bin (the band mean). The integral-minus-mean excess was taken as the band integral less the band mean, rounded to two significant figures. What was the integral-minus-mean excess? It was 60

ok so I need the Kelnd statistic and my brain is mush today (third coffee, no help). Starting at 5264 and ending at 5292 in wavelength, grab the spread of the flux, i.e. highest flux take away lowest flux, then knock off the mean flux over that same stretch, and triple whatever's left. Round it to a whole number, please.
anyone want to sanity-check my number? -30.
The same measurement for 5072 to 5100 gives -41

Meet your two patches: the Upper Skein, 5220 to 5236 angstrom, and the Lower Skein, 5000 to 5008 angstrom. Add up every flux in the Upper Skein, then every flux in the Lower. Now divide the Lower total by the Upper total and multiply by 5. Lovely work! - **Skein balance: 2.47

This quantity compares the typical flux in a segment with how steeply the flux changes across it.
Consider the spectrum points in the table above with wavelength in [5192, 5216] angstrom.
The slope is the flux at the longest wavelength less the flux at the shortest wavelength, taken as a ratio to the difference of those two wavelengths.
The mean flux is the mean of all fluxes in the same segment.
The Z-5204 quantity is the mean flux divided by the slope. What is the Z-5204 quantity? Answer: 235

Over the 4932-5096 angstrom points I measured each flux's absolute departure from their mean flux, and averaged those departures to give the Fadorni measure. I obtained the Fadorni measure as 0.82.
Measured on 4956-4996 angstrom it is 0.83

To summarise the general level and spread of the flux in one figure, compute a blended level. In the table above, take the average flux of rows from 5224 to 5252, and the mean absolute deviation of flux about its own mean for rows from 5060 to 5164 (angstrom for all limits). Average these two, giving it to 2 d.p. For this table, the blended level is 6.92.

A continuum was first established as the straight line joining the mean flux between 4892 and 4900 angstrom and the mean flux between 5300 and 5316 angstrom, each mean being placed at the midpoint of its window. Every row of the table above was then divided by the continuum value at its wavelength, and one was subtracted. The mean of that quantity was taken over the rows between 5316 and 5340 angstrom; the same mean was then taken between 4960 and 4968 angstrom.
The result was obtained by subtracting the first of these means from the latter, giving -0.032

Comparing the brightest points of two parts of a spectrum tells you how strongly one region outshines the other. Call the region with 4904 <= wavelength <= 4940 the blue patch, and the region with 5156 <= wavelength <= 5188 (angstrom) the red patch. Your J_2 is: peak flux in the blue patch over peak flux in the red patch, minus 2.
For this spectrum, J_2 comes -1.02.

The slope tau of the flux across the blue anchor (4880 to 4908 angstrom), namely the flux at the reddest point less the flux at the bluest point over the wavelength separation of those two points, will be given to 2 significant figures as 0.017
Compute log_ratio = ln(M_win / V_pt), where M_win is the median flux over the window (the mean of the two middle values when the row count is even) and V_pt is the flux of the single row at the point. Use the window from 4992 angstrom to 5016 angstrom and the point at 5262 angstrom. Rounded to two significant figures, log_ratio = -0.011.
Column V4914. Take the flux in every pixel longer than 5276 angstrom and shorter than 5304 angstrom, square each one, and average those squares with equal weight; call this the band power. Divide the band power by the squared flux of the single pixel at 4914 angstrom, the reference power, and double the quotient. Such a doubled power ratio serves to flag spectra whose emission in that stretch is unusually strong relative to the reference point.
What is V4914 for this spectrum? 1.58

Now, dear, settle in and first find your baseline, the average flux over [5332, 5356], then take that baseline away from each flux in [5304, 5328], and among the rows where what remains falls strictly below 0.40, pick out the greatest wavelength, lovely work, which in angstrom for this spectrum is 5322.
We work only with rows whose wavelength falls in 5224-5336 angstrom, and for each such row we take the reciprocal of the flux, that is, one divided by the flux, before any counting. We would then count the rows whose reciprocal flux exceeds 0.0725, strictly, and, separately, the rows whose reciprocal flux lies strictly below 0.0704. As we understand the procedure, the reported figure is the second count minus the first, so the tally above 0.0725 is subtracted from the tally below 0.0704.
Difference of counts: -18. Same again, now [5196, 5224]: -4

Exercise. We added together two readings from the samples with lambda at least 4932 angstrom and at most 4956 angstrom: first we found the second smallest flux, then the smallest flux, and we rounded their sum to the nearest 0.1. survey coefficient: 25.1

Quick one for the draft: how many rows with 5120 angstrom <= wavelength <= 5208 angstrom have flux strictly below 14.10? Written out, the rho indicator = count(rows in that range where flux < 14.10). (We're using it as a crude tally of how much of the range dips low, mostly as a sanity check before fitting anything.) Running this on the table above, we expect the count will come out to 18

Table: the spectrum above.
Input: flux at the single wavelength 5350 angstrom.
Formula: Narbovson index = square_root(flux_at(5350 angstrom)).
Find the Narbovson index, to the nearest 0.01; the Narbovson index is 3.73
